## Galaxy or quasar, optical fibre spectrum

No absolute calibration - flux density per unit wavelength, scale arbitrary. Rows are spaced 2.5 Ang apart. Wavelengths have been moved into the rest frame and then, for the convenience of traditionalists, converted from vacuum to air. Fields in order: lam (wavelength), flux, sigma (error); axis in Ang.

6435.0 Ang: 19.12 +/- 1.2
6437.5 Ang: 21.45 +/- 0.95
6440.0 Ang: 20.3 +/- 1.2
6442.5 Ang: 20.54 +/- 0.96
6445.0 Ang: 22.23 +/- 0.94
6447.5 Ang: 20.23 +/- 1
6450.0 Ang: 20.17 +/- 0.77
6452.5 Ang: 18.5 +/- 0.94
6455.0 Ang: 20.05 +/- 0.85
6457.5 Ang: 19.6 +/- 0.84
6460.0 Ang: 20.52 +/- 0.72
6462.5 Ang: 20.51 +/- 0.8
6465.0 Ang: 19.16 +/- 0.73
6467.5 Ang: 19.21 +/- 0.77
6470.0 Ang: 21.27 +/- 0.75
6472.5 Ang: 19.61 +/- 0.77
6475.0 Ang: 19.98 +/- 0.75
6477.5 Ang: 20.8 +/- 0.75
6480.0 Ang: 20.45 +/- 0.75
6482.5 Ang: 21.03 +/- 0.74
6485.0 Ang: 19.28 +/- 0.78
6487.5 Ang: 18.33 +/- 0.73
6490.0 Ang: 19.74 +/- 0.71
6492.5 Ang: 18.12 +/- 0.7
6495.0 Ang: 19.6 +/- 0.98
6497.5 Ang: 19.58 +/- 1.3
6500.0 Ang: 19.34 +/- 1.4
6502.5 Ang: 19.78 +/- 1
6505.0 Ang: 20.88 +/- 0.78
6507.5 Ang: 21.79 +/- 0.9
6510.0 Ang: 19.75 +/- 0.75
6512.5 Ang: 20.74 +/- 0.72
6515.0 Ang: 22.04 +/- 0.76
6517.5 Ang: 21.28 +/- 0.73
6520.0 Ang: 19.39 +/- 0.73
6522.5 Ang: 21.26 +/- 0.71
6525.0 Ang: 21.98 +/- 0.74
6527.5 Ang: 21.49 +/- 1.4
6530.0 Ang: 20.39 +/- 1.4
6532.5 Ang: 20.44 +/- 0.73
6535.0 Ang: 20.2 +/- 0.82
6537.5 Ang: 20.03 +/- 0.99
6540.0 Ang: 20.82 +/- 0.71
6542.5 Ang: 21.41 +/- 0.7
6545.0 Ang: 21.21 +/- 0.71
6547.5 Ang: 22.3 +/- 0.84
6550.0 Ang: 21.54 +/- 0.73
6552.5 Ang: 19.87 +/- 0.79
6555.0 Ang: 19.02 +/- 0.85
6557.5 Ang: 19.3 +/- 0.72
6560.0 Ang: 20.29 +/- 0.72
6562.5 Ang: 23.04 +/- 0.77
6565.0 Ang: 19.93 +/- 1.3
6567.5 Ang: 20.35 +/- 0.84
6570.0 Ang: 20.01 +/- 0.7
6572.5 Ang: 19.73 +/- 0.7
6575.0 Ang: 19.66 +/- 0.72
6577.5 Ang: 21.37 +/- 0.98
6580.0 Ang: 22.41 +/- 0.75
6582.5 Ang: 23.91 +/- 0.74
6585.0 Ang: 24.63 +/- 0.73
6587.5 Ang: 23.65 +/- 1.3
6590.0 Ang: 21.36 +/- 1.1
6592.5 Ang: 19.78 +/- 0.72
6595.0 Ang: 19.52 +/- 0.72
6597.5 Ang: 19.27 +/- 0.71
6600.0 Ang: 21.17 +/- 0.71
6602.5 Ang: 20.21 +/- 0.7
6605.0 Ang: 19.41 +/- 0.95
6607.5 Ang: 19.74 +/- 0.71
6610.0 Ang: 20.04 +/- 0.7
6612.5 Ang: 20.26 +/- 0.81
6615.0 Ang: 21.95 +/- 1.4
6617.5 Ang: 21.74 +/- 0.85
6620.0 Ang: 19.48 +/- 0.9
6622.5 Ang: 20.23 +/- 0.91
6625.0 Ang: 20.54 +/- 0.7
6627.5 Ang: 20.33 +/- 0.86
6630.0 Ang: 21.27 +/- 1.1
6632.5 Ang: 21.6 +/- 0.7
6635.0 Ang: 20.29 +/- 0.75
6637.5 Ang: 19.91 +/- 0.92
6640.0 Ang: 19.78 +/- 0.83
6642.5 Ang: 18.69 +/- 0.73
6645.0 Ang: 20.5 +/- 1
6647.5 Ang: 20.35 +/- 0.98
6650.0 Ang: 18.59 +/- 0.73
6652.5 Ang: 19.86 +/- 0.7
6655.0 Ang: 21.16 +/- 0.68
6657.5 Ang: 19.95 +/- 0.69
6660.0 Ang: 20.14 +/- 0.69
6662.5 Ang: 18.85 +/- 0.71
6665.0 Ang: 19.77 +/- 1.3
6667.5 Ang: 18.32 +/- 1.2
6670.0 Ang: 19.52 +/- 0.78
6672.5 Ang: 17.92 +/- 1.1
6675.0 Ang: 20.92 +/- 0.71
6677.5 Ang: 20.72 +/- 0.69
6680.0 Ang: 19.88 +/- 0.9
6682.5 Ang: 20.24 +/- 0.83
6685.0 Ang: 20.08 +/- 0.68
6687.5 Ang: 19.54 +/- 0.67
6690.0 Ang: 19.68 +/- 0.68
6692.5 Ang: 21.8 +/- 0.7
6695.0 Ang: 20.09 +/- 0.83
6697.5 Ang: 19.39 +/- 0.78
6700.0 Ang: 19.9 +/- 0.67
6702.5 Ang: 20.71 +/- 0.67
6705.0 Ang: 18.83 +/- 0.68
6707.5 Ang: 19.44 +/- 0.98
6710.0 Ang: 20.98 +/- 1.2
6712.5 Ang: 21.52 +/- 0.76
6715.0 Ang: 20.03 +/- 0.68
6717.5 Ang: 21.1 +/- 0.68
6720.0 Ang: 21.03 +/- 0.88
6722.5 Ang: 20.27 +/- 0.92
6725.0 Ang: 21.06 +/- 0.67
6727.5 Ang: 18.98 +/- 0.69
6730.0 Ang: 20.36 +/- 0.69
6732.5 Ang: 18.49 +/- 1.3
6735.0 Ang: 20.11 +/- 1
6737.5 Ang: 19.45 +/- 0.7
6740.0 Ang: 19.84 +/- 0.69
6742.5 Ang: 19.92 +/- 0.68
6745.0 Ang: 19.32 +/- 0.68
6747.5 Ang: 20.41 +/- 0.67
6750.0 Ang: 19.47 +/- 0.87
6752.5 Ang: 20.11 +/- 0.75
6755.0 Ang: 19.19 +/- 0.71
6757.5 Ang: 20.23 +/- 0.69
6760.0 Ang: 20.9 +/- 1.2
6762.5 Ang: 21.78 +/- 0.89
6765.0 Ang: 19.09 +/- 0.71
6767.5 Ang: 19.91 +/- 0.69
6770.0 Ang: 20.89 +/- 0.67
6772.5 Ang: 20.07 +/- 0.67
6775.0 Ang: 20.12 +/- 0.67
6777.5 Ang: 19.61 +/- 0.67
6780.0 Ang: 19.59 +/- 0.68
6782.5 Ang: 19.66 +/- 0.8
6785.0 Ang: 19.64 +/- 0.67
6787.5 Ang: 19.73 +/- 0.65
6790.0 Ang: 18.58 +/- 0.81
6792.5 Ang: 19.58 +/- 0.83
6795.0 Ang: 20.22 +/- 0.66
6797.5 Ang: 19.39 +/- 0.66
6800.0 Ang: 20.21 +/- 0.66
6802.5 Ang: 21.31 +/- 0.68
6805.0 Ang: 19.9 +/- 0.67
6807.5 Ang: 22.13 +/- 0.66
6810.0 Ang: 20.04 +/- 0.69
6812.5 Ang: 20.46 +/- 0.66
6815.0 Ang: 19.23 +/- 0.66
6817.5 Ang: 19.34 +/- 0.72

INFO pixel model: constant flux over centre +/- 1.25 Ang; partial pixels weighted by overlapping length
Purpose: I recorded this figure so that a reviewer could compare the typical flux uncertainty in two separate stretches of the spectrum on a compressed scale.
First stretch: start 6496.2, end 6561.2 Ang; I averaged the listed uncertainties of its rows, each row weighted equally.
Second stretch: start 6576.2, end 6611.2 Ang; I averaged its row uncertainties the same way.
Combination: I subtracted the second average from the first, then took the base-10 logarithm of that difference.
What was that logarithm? -1.32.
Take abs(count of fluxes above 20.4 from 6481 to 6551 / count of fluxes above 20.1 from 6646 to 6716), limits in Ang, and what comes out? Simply 1.5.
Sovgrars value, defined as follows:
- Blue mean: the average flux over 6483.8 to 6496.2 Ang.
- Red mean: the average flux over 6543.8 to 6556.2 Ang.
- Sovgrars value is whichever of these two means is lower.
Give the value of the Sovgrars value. 19.0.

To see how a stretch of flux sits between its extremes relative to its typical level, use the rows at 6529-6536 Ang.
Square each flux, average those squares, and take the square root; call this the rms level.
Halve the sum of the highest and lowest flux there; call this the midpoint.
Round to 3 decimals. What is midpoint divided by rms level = 0.999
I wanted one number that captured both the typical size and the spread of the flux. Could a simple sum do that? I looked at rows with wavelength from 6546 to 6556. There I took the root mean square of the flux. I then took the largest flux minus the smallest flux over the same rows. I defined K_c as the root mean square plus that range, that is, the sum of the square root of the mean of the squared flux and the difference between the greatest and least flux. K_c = 24.0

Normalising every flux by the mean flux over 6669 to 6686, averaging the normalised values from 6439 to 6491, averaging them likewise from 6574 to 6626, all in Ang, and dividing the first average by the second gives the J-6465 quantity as 0.96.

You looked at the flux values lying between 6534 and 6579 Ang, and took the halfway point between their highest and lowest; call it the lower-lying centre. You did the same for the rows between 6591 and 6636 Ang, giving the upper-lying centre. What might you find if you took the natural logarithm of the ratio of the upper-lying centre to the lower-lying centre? -0.02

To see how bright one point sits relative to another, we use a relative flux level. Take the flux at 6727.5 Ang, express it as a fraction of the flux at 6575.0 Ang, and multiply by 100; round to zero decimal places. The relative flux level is 97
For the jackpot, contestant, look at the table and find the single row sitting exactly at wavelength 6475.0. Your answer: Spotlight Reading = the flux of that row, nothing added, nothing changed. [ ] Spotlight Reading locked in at 19.98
